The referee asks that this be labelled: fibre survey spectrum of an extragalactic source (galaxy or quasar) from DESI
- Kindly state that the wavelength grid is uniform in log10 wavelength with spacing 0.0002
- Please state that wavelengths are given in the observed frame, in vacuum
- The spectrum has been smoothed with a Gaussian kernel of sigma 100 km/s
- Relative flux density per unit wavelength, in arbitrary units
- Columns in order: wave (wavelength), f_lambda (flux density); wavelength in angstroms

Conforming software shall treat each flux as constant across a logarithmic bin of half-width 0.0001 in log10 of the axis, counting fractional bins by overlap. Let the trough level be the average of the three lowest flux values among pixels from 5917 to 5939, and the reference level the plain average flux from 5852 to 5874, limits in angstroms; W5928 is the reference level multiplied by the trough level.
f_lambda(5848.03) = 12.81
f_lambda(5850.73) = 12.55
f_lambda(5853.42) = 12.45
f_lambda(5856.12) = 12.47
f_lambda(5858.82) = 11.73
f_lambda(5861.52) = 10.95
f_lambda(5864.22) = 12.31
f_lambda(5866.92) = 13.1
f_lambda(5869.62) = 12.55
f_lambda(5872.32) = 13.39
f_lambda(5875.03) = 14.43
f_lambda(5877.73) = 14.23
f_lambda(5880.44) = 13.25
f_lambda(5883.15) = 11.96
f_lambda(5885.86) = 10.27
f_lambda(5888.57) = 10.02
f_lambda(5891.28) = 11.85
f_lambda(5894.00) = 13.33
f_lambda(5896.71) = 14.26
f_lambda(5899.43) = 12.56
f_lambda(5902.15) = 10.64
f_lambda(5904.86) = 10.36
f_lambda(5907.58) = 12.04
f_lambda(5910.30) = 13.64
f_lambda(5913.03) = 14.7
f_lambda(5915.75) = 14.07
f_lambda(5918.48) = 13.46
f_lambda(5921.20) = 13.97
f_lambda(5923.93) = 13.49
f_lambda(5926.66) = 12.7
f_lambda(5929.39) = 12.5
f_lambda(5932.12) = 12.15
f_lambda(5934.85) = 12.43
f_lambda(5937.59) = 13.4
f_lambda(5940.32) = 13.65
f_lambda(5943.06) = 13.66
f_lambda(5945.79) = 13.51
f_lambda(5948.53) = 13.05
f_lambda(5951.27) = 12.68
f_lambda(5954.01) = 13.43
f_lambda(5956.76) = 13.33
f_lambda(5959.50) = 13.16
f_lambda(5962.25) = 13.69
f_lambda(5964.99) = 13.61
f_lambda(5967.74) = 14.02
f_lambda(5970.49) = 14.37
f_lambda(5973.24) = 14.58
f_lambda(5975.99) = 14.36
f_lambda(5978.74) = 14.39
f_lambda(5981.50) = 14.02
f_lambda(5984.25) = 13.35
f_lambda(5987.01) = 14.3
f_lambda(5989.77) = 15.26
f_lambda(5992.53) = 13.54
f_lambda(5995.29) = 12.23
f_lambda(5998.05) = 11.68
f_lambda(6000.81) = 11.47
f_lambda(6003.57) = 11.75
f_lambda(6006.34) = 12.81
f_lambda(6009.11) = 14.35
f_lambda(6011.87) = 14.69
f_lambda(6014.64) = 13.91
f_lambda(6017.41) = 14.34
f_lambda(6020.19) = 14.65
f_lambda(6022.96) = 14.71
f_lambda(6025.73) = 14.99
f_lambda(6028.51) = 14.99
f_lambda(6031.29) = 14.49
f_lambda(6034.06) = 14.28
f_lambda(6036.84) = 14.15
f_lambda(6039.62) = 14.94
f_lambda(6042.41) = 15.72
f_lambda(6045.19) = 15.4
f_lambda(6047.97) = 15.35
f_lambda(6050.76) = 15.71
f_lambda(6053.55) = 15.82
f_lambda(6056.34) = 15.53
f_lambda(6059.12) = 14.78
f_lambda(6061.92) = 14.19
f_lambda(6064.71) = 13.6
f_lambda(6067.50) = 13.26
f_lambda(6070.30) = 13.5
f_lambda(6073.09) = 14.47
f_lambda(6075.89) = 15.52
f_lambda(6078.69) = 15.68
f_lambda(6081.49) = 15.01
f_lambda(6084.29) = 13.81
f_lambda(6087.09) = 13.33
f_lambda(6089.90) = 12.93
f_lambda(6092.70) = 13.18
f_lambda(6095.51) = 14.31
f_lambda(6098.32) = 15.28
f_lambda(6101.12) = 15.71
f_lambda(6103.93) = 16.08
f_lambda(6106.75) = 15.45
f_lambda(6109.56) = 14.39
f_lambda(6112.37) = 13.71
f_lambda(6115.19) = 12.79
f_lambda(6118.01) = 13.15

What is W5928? 153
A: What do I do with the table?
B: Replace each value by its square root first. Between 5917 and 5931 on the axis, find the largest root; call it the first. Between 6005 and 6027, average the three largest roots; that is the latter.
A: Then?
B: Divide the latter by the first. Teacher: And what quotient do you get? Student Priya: 1.03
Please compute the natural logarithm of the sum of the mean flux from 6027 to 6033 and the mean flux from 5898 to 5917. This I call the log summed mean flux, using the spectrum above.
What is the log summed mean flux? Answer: 3.31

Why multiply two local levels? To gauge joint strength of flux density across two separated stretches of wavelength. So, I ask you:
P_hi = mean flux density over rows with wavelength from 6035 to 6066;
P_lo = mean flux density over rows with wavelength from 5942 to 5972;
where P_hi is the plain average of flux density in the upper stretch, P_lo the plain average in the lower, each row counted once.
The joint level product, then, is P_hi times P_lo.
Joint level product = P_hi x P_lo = 203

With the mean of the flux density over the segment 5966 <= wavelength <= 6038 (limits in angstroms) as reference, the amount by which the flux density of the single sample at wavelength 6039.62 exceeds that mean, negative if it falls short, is 1.0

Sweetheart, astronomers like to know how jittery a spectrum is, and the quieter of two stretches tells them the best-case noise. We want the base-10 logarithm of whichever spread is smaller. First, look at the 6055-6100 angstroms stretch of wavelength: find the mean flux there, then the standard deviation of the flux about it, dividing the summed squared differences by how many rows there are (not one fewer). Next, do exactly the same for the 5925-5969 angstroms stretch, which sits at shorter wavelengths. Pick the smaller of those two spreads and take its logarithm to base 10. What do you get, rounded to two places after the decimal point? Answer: -0.28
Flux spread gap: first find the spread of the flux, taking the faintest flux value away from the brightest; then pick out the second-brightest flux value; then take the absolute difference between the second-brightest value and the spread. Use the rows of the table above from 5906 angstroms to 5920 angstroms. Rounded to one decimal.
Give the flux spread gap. 11.4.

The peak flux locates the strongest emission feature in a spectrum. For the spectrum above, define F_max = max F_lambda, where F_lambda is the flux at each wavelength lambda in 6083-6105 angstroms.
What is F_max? 16.08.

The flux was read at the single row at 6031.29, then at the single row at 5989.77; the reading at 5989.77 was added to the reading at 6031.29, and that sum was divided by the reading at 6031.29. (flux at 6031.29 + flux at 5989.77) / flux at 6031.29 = 2.05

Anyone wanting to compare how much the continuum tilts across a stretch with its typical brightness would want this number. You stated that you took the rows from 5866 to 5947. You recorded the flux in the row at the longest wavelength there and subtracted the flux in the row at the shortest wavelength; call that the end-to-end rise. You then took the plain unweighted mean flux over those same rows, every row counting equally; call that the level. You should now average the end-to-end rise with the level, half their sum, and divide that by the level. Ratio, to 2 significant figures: 0.52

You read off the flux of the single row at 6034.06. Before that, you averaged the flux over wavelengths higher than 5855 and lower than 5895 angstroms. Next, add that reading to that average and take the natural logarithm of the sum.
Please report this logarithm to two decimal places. 3.28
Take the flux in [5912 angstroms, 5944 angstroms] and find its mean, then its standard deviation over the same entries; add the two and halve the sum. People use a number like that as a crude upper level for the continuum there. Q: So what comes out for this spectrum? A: 7.0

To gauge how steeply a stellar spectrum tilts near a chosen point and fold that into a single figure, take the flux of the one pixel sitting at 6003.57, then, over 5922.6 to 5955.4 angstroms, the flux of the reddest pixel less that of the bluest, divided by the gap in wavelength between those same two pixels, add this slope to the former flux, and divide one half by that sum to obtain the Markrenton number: 0.043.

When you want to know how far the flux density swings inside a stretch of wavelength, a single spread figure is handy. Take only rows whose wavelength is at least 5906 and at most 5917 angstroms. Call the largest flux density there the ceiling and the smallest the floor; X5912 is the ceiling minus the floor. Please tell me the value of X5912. 2.7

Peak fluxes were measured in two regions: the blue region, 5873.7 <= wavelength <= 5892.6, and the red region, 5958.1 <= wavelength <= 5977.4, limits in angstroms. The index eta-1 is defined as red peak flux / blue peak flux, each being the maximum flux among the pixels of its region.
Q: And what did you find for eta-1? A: 1.01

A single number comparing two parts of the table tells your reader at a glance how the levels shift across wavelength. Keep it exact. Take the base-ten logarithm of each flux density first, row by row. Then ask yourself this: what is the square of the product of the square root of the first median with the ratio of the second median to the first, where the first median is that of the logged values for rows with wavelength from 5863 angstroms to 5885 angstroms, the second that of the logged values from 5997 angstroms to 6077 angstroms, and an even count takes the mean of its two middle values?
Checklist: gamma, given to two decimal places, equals 1.20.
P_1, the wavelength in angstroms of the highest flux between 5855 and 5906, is 5875.03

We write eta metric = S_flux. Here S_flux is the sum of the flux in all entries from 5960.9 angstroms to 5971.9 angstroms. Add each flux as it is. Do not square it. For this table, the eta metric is 55.7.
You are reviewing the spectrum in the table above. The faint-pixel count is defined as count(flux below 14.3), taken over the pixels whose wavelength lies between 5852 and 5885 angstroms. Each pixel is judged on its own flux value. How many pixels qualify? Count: 11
